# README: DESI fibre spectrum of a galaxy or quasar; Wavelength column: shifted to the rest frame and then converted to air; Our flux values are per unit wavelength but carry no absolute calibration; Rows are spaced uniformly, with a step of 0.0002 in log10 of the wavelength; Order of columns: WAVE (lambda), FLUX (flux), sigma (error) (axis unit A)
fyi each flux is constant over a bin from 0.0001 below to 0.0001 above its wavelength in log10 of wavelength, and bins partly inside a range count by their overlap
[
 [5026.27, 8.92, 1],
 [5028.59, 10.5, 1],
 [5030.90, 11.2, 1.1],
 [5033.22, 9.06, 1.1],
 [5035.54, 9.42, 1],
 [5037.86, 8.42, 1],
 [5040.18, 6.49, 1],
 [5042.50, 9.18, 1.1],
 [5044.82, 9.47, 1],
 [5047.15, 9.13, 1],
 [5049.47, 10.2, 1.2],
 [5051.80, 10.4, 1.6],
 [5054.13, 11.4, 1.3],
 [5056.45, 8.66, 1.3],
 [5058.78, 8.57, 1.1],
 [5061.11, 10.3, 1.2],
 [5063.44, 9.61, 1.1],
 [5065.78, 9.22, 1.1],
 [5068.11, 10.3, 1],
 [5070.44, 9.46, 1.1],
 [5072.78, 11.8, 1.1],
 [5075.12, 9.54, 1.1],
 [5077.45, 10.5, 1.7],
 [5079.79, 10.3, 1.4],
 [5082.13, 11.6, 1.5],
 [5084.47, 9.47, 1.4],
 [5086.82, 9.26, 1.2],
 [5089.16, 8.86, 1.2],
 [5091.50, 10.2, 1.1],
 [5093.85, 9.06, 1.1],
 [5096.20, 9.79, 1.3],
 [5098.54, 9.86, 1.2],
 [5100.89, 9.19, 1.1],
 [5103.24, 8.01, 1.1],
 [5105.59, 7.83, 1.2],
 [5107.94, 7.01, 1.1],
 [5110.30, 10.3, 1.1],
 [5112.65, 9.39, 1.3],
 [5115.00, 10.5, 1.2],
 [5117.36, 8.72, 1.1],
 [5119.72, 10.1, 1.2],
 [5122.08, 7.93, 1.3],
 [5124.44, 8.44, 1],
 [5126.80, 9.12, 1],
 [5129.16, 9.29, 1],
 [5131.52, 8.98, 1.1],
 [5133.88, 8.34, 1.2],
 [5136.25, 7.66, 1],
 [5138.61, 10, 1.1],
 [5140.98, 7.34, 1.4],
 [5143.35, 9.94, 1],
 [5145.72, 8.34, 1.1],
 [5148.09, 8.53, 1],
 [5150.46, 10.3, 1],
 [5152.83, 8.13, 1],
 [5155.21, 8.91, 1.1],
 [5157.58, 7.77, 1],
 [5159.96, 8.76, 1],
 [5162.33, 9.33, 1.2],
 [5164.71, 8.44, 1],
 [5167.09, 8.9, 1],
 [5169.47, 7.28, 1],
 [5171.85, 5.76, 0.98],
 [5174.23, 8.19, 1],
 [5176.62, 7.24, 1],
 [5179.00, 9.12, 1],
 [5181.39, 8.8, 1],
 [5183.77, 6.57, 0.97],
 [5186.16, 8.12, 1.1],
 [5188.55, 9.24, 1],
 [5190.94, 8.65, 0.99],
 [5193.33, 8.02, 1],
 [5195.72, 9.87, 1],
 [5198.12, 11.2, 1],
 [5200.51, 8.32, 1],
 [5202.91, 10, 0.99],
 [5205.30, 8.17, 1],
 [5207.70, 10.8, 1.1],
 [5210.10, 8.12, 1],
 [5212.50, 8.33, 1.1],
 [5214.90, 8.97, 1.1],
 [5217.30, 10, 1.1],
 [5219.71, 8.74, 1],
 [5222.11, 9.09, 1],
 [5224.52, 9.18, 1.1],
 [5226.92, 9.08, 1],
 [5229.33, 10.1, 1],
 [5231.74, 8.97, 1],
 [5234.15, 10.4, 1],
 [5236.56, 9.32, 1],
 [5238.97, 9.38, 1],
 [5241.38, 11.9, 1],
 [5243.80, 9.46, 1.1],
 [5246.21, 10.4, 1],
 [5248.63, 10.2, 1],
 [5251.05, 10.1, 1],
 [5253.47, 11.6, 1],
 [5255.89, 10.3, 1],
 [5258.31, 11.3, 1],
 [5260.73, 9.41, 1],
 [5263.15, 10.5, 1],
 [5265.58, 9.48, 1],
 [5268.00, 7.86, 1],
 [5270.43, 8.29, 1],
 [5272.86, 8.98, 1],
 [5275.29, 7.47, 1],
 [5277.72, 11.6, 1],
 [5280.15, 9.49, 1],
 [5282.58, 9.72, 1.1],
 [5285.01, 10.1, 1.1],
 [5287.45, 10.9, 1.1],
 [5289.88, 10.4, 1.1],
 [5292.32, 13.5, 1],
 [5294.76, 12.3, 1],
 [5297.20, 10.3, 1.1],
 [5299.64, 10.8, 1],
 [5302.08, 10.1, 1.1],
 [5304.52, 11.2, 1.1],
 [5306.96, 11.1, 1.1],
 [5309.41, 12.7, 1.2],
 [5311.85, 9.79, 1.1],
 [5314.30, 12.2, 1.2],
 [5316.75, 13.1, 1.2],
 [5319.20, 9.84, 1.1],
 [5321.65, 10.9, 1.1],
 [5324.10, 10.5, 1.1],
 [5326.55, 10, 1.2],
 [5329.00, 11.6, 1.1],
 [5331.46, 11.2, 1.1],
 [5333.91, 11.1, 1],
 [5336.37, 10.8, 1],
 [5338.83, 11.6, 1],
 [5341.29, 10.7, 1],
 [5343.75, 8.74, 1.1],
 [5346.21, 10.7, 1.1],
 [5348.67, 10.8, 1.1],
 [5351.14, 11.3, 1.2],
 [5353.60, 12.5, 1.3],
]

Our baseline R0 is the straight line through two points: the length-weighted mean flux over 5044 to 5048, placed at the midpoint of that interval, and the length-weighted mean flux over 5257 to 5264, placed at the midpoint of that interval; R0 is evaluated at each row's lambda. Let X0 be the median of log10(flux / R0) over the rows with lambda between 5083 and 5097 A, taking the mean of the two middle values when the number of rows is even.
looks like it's -0.006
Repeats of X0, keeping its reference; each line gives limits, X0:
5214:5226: -0.050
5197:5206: -0.044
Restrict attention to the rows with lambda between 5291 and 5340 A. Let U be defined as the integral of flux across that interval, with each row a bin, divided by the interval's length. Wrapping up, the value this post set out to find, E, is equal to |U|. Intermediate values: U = 11.2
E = 11.2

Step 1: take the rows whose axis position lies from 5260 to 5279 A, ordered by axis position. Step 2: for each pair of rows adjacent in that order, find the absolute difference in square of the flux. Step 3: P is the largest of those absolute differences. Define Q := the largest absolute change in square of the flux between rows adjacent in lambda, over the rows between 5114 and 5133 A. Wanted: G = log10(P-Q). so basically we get 1.60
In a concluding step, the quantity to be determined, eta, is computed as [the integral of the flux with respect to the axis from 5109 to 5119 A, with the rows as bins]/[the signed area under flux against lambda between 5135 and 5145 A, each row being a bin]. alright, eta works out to 1.11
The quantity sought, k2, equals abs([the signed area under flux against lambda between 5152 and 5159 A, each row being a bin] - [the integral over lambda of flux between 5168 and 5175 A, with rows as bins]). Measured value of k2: 8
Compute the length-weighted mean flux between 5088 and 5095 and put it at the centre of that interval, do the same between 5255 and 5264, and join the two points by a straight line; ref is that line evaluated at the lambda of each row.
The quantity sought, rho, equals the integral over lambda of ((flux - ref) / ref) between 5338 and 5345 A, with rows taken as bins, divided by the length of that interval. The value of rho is -0.05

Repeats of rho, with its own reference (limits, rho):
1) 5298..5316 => 0.05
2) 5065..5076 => 0.09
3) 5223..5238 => -0.07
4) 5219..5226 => -0.11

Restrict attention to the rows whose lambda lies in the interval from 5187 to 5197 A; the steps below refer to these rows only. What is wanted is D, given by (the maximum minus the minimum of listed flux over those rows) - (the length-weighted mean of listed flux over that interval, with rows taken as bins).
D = -7.1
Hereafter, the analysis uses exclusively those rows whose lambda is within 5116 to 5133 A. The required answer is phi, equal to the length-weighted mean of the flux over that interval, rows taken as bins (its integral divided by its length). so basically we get 8.95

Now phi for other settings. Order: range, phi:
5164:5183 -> 7.92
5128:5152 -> 8.86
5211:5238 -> 9.28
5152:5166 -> 8.57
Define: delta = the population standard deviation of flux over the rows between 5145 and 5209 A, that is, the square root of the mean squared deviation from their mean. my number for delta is 1.18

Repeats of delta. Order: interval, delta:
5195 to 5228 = 0.94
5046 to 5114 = 1.05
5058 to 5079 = 0.88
